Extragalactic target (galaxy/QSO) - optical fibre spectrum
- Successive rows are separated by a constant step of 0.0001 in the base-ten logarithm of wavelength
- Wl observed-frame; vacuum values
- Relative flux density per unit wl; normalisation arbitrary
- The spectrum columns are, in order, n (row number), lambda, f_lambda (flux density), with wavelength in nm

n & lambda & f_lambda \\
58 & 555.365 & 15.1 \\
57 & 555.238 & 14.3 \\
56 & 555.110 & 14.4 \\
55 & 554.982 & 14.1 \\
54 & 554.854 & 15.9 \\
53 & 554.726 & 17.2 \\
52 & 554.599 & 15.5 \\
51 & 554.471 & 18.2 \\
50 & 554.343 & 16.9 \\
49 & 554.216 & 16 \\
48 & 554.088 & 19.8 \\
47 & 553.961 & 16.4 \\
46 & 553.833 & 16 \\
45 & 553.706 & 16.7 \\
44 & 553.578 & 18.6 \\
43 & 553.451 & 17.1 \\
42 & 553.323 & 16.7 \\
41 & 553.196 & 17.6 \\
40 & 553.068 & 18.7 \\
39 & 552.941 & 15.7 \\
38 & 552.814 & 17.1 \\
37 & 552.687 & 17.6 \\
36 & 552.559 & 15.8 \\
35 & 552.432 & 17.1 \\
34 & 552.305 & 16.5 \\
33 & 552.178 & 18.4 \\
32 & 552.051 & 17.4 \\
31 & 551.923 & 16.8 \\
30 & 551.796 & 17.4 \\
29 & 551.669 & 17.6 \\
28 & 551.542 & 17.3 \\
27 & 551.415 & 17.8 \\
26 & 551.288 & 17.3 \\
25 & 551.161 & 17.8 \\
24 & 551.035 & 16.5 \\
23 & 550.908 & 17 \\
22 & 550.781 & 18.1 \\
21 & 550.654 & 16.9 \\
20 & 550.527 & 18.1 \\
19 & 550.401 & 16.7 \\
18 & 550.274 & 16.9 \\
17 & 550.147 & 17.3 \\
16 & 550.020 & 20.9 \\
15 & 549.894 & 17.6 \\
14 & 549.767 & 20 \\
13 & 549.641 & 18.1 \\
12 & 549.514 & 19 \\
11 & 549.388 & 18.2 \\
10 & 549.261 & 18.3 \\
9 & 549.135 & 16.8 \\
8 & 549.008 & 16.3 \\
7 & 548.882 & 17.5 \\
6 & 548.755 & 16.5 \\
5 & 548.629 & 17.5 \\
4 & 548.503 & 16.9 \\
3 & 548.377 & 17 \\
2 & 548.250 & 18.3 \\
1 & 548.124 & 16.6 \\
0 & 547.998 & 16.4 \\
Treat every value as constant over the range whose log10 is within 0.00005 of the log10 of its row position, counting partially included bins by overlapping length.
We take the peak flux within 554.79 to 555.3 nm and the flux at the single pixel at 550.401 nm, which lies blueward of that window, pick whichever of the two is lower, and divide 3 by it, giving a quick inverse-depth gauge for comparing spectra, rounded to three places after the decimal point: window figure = 0.189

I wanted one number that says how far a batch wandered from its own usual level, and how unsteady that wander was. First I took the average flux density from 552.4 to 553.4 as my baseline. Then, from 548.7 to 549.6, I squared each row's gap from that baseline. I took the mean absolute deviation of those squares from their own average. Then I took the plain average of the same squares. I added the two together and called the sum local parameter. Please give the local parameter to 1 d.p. 2.1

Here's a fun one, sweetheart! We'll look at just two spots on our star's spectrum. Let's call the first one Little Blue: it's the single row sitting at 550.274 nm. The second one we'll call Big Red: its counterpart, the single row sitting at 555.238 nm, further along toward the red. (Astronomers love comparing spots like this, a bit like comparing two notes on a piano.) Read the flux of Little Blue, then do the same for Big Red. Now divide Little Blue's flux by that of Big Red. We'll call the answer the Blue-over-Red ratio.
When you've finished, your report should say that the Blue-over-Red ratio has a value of 1.18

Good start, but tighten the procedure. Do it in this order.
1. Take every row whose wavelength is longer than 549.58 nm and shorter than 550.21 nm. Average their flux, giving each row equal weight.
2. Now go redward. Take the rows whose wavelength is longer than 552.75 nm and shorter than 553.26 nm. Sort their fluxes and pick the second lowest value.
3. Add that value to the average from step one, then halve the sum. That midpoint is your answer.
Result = 17.9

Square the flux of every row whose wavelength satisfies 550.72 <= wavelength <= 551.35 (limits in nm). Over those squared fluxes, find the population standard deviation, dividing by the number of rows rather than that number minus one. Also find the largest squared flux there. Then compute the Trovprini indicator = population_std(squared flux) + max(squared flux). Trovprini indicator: 347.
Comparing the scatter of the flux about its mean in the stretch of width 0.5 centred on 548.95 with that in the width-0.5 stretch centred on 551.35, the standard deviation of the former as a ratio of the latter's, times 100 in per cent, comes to 182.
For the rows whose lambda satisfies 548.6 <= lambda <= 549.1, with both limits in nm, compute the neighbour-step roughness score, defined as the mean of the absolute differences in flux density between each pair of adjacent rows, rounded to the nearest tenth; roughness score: 1.1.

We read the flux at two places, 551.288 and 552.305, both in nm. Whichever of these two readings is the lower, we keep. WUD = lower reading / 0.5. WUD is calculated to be 33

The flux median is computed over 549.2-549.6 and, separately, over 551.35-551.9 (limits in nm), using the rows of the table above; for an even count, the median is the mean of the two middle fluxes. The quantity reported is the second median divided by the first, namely 0.96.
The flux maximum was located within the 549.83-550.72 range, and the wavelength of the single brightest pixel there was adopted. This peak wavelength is 550.020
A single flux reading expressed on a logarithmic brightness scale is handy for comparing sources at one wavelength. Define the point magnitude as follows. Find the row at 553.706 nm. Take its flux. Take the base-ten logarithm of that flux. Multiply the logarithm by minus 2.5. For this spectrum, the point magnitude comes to -3.06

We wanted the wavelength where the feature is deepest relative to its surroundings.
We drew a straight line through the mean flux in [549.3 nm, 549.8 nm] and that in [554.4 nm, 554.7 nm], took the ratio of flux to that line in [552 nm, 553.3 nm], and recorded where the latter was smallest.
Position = 552.559 nm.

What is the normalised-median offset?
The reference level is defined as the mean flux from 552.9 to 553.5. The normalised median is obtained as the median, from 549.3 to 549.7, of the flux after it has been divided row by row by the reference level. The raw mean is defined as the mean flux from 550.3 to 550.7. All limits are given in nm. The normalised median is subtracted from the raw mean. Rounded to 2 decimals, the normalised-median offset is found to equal 16.17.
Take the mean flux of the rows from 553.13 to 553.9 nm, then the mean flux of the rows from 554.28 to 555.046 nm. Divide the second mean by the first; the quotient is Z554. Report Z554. 0.95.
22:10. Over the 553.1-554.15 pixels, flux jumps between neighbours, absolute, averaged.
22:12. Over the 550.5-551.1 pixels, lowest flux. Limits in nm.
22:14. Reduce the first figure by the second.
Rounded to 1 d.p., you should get -15.2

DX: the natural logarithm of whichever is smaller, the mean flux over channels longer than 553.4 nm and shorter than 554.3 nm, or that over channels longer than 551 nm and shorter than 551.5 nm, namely 2.847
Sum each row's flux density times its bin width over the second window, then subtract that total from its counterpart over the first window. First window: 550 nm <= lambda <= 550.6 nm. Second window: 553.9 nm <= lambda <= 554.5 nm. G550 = 0.2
